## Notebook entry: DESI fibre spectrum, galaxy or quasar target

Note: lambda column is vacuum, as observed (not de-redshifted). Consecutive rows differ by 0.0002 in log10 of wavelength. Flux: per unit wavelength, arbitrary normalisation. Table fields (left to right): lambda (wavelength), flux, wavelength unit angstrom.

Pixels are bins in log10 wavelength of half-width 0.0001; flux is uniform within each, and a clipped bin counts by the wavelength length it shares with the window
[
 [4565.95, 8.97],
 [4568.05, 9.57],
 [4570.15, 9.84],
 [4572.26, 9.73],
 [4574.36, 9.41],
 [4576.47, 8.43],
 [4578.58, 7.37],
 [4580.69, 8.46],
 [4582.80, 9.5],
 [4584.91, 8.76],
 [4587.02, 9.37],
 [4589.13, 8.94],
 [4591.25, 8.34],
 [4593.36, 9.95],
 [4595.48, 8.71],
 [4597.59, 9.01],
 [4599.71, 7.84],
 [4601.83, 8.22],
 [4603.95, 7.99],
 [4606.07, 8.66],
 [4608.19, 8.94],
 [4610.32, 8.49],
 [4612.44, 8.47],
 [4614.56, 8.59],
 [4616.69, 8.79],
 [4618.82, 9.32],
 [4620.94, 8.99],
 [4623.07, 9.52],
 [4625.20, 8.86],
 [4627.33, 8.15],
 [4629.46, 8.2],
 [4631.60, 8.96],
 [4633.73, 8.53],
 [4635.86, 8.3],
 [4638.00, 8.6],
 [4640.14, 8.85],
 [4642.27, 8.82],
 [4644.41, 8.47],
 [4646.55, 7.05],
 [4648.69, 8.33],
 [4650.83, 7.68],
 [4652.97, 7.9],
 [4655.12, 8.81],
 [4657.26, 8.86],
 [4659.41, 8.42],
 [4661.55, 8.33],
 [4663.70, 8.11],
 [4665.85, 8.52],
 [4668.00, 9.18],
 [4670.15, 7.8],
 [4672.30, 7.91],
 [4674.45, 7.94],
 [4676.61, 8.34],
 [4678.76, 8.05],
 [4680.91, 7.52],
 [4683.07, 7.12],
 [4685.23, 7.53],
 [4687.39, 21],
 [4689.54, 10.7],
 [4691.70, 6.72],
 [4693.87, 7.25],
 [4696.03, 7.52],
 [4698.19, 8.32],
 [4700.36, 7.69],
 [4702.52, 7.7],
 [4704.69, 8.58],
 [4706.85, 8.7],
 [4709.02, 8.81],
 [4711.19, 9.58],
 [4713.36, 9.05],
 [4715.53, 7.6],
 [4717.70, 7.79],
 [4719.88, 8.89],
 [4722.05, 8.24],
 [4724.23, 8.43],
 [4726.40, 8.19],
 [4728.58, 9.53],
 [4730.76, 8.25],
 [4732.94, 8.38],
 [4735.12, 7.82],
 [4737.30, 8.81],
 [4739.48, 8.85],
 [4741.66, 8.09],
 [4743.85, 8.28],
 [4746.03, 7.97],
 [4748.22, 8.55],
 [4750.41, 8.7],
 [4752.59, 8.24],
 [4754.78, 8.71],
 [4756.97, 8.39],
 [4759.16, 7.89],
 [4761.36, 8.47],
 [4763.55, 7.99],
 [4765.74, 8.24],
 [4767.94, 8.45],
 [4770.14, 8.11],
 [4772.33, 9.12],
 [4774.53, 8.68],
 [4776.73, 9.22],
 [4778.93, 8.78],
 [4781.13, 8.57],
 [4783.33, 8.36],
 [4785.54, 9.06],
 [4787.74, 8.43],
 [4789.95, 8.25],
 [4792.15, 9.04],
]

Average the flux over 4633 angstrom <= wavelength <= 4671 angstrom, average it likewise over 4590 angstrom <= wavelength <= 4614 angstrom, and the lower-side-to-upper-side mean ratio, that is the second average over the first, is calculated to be 1.03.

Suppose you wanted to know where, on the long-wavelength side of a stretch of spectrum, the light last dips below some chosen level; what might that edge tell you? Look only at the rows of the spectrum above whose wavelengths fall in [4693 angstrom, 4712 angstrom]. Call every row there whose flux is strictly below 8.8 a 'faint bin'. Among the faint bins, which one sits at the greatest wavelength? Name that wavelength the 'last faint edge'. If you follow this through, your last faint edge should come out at 4706.85 angstrom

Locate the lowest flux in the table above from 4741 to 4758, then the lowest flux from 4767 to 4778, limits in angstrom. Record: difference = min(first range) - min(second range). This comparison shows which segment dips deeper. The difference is -0.14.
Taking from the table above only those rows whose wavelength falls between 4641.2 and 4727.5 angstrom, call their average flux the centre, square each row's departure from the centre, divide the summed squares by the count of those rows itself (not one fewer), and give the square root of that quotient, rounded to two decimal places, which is 2.13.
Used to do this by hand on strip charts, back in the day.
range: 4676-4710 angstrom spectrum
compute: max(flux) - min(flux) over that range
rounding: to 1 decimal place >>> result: 14.3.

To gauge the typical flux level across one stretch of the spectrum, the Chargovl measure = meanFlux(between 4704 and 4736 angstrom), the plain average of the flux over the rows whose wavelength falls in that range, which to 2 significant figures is 8.5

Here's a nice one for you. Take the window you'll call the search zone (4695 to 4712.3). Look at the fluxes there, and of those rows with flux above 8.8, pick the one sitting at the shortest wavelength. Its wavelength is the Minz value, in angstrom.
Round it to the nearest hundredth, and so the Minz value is 4709.02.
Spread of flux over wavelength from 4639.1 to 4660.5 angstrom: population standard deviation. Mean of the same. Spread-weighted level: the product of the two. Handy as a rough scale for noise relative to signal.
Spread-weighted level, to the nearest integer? 5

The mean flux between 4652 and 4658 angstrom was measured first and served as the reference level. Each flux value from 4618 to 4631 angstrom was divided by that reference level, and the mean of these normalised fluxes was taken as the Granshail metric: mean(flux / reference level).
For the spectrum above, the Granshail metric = 1.04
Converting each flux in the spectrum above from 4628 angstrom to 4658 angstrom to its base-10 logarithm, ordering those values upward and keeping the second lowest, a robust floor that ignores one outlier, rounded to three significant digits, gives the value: 0.885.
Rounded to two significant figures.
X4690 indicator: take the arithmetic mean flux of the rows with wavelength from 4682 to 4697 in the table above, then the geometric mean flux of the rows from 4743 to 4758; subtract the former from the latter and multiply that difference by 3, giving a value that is -3.9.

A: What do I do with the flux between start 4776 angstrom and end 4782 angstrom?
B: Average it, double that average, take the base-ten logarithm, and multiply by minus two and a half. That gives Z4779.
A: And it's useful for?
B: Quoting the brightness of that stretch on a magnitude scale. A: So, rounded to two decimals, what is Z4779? -3.12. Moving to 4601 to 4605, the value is -3.02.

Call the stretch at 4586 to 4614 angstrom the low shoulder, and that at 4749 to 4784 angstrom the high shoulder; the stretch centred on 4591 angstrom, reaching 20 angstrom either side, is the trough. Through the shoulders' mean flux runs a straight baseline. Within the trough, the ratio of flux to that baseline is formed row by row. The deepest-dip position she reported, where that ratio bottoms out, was 4578.58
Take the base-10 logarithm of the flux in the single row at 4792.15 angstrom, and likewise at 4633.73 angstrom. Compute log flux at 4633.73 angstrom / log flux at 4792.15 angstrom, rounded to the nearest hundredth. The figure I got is 0.97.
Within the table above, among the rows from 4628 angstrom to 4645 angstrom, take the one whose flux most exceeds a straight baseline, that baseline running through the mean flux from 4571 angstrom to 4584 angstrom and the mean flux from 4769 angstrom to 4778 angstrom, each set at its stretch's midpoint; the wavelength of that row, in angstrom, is 4631.60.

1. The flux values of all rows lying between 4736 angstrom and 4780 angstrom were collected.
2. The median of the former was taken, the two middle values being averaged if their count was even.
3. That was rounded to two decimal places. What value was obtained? 8.46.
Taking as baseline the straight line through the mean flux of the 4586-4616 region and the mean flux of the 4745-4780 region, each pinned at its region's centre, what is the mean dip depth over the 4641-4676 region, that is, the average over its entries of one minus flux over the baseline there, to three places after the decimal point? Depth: 0.040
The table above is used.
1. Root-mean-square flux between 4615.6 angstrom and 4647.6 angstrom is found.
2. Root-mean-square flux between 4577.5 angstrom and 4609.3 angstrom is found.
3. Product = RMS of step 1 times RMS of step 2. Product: 75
